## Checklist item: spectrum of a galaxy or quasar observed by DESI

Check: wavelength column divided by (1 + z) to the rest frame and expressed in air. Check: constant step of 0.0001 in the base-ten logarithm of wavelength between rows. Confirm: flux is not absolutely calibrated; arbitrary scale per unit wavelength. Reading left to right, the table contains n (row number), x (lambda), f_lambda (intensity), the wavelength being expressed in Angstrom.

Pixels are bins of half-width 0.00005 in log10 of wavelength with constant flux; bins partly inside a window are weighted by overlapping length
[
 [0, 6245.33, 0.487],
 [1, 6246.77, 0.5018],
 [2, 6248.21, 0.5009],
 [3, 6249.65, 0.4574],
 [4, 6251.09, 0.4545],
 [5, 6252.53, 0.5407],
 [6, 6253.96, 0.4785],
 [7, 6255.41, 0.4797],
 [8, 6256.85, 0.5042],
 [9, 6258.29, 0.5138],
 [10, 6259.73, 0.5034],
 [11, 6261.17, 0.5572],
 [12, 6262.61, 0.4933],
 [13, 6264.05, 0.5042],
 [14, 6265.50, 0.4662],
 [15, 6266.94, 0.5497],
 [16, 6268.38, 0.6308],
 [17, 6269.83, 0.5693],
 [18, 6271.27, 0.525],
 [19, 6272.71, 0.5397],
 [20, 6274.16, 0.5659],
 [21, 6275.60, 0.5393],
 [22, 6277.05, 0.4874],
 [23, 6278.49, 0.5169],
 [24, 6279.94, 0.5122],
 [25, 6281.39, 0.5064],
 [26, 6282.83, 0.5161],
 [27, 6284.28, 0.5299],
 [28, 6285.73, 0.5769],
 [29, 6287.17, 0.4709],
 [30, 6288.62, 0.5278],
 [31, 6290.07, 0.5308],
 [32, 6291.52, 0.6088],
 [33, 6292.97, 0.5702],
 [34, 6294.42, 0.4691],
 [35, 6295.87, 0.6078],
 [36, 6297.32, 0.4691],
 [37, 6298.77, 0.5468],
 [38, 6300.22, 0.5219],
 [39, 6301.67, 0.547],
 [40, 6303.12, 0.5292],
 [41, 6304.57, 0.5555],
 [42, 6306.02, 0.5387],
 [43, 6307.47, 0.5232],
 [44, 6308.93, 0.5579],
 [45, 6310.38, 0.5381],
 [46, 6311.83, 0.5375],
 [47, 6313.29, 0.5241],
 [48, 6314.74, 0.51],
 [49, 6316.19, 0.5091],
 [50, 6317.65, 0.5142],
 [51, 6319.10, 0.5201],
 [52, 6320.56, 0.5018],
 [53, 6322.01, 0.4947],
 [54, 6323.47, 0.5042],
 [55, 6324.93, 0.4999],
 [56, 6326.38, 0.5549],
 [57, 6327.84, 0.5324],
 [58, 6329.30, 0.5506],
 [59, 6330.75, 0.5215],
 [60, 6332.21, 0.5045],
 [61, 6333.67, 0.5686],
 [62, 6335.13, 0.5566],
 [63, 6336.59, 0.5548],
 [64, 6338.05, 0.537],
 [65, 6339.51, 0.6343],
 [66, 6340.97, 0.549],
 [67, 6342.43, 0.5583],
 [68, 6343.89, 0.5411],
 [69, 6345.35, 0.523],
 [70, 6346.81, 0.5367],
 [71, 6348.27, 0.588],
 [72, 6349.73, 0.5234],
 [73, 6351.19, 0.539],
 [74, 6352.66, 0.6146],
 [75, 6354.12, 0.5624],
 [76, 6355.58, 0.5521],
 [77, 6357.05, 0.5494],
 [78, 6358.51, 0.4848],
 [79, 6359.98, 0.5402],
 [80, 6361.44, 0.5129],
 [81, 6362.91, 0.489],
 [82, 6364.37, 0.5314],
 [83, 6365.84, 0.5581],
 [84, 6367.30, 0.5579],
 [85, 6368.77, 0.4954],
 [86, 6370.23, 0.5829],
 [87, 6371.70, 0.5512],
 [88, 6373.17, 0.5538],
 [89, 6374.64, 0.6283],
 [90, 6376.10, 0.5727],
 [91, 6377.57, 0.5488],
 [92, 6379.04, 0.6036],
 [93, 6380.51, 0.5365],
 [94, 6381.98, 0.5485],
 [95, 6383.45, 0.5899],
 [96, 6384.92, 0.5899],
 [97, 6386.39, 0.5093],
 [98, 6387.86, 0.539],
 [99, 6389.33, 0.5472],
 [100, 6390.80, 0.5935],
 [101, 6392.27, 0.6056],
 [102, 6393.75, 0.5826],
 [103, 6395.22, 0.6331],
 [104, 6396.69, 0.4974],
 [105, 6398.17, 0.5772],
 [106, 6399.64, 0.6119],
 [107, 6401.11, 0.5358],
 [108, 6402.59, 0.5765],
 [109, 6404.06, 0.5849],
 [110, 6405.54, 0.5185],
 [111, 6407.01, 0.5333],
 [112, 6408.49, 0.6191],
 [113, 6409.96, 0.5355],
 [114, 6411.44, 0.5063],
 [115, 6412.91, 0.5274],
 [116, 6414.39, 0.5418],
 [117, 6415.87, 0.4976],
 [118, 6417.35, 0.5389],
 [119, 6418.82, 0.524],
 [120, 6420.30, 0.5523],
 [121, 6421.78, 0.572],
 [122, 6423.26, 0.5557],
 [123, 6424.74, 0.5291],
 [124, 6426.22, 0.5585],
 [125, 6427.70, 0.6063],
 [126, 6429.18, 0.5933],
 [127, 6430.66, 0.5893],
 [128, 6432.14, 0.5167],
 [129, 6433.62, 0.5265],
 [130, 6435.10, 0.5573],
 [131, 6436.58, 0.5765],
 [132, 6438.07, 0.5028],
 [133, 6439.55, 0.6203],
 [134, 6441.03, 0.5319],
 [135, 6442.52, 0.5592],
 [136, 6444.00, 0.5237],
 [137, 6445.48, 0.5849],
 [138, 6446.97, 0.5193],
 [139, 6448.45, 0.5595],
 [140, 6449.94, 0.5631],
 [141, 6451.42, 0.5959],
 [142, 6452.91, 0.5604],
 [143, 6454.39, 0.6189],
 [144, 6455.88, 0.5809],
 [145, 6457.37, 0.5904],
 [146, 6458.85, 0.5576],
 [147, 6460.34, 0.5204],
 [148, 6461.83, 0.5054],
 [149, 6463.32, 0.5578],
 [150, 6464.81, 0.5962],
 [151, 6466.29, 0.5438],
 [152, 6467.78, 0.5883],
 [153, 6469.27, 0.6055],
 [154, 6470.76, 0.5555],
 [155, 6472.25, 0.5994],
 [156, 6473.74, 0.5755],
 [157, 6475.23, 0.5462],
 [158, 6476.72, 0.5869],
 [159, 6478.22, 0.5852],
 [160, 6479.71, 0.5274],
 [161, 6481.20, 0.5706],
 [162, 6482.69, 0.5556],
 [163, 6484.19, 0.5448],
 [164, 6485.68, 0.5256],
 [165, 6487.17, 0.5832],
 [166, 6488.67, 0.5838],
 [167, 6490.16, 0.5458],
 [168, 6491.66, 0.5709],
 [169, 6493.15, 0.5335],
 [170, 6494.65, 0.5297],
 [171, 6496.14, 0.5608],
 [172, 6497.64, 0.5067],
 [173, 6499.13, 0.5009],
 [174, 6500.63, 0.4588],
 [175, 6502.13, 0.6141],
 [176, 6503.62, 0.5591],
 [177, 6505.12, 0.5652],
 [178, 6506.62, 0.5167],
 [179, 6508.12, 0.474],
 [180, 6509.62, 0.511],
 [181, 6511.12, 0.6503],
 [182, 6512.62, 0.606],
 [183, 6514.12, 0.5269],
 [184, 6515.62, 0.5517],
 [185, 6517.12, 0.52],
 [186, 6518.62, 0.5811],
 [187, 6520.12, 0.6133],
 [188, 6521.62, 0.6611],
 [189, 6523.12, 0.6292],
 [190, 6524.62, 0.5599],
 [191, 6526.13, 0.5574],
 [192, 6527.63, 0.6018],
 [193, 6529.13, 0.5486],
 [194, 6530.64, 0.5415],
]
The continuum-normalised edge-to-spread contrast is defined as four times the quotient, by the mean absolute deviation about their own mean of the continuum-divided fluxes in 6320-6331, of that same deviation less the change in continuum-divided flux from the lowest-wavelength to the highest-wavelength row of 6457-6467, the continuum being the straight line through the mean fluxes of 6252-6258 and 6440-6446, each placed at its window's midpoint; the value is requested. 14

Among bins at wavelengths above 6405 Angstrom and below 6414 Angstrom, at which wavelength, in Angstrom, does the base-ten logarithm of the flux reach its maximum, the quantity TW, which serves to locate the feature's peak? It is 6408.49 Angstrom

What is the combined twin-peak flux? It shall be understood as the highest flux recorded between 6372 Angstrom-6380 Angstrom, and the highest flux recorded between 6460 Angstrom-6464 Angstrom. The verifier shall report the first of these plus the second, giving 1.19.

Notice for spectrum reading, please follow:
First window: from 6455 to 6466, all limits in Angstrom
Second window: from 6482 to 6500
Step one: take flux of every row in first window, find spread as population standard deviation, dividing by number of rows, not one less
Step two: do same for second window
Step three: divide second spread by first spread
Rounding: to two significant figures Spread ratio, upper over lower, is 0.81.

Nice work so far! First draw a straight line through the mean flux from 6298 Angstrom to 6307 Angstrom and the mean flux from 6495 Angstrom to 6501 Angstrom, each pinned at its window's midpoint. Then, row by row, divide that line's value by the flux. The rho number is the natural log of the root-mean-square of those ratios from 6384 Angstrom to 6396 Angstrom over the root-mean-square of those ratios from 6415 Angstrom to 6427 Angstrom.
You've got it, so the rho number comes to -0.05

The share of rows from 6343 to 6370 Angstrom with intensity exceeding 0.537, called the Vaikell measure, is 0.6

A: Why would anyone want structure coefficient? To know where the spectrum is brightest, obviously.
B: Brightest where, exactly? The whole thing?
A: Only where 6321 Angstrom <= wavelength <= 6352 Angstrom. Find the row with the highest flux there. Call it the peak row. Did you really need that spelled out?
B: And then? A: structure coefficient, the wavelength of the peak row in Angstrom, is 6339.51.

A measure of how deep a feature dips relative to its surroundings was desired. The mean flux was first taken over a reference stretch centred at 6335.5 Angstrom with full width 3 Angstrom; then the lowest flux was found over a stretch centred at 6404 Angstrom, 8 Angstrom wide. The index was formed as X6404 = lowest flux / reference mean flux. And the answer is 0.93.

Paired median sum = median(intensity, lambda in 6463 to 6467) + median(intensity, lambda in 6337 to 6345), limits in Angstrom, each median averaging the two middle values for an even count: 1.11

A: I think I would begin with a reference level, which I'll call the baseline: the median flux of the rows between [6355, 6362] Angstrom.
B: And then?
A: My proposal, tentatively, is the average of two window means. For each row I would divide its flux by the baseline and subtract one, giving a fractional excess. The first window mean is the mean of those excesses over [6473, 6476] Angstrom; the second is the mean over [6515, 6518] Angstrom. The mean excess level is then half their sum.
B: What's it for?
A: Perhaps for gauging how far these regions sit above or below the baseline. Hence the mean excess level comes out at 0.02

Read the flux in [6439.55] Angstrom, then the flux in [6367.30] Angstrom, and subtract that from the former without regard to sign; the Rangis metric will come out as 0.062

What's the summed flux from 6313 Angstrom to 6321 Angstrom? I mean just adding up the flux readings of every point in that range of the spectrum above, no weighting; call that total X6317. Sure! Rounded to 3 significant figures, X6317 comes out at 3.08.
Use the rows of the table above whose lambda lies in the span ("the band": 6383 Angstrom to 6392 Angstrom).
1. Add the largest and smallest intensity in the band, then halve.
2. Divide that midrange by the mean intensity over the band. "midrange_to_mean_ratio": 0.98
